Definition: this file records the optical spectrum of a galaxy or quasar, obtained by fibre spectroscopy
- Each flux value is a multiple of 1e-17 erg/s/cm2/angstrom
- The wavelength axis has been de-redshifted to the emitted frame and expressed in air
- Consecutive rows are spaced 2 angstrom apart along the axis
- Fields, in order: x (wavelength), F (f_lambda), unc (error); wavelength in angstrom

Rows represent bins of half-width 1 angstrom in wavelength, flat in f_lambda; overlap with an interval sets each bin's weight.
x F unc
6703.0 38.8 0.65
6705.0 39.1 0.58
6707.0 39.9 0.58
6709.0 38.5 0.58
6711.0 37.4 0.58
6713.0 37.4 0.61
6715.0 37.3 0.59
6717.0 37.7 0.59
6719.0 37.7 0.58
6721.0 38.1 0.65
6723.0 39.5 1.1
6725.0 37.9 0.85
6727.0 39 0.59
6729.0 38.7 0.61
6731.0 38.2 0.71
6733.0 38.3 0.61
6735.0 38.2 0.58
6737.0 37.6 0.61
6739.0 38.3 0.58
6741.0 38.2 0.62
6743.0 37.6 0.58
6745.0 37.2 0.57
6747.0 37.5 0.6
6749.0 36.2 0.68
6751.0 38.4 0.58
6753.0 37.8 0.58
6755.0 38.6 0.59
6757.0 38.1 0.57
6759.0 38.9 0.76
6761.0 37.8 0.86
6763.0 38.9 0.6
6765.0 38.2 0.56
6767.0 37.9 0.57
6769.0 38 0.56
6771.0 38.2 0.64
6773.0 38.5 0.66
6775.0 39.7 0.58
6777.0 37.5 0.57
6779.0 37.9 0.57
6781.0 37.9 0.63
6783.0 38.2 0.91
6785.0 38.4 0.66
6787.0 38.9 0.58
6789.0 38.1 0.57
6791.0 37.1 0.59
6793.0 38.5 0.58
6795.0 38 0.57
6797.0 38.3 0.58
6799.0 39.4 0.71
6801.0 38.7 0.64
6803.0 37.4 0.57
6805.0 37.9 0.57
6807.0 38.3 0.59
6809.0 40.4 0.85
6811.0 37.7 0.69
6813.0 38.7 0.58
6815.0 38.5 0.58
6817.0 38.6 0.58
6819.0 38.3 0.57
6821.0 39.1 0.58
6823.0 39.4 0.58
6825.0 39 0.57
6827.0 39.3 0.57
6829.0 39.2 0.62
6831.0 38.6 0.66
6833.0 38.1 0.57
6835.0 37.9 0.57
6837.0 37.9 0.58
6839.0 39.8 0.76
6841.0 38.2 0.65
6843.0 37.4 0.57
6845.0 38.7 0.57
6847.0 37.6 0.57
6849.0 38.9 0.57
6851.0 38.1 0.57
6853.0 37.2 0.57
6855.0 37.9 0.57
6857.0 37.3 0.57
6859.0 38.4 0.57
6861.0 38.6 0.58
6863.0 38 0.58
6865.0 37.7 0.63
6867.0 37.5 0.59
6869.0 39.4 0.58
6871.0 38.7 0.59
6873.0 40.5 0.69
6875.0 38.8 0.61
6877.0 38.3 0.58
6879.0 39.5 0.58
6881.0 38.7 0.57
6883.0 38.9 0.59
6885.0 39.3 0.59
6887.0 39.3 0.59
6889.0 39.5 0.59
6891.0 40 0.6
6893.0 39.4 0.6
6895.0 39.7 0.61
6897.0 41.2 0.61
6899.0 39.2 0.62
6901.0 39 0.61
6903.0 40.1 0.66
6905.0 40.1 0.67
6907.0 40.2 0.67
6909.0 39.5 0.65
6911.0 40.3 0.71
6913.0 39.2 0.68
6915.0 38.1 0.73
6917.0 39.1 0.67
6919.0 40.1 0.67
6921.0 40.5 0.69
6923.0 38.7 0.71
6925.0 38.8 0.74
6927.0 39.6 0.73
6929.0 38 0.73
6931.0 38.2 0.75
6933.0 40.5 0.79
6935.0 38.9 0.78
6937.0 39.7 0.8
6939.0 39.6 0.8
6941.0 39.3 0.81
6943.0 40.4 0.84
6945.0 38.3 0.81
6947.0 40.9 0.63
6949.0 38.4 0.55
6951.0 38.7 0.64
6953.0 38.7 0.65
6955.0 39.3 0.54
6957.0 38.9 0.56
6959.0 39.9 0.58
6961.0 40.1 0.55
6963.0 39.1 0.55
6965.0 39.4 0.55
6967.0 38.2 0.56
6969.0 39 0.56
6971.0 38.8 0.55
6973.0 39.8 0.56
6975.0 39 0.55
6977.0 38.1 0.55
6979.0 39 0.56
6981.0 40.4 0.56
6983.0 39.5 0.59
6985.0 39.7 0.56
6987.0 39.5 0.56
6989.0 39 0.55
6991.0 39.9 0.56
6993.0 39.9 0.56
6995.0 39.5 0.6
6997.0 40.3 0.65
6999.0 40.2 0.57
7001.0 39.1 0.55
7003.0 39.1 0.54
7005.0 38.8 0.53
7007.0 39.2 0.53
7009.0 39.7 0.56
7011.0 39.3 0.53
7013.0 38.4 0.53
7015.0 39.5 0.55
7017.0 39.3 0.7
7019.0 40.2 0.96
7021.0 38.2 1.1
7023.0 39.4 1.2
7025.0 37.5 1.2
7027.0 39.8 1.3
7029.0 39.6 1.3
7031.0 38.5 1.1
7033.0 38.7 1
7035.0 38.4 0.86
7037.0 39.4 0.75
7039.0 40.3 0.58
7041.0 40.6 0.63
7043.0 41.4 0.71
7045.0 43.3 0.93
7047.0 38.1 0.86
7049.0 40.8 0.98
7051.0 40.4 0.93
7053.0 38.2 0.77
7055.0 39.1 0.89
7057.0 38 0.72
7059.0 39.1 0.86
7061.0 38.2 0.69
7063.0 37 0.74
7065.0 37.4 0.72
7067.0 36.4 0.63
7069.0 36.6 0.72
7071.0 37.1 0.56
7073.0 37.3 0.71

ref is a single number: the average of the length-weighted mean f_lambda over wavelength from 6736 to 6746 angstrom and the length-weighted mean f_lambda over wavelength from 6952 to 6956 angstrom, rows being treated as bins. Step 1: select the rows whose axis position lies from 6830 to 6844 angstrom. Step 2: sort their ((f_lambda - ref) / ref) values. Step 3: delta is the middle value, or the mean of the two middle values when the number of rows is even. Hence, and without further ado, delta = -0.008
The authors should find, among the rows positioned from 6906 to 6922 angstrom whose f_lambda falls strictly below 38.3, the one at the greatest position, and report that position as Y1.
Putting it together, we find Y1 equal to 6915.0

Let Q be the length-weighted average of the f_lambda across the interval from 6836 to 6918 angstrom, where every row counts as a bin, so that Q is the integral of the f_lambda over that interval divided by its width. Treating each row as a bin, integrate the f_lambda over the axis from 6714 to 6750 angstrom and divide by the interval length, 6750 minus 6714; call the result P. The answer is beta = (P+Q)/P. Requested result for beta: 2.03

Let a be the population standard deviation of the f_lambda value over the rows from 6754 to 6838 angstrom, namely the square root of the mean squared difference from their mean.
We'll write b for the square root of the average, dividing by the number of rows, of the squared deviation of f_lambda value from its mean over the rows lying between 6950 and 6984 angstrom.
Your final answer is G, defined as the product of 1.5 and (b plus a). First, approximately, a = 0.65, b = 0.61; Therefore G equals 1.9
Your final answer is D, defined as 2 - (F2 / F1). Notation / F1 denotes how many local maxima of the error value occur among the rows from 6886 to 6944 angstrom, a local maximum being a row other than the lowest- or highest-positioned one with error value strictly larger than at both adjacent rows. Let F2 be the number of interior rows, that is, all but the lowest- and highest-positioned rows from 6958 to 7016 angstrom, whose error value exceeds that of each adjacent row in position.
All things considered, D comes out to 1.20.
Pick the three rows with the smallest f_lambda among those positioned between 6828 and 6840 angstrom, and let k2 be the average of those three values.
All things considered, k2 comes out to 38.0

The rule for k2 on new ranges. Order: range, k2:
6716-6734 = 37.8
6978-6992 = 39.2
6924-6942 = 38.3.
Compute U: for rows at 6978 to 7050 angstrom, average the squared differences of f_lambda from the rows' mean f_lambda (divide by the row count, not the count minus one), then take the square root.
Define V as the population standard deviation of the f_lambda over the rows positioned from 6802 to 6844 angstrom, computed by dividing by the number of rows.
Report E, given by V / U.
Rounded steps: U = 1.0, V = 0.77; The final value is 0.75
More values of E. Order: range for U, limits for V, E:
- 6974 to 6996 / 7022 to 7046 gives 2.52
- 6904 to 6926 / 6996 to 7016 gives 0.75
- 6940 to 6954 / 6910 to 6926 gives 0.85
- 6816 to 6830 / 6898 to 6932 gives 2.12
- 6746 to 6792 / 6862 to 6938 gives 1.25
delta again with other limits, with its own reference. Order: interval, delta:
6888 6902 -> 0.029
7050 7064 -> -0.005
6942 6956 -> 0.008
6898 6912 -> 0.045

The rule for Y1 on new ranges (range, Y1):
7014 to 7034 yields 7025.0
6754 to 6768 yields 6767.0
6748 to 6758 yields 6757.0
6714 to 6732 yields 6731.0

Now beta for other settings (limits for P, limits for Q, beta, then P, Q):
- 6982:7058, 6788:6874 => 1.97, 39.5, 38.43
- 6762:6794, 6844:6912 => 2.02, 38.2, 38.99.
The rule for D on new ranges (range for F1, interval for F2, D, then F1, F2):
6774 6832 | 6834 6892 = 1.25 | 4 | 3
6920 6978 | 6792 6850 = 1.33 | 6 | 4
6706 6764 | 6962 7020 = 1.50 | 8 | 4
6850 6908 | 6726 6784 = -0.67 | 3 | 8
